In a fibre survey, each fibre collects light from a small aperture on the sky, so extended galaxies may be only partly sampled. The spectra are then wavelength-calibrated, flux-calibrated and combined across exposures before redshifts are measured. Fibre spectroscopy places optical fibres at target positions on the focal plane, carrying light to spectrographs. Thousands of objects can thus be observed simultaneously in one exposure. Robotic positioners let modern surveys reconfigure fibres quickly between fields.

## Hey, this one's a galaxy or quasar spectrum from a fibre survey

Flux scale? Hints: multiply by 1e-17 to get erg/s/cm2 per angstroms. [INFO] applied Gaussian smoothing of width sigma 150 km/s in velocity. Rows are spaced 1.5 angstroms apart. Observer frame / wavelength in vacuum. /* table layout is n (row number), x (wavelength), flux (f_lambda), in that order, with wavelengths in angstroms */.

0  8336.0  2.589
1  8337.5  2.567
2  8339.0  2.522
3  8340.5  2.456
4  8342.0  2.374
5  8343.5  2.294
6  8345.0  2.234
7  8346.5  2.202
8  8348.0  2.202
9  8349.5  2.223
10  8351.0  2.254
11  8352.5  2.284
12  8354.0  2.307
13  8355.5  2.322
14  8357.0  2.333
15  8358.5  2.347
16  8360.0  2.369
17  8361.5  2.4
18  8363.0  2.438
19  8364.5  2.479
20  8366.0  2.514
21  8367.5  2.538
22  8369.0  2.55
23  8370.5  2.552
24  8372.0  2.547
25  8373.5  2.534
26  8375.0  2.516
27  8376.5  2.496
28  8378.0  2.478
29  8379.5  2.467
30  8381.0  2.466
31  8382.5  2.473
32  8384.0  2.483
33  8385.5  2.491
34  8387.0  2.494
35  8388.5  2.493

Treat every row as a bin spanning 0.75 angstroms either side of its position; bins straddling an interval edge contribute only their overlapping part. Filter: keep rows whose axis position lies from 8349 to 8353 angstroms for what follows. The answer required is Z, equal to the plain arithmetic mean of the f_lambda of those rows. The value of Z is 2.25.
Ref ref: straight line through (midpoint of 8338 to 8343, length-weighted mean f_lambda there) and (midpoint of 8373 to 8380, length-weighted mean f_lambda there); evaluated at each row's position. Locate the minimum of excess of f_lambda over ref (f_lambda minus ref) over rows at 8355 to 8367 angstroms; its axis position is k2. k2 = 8355.5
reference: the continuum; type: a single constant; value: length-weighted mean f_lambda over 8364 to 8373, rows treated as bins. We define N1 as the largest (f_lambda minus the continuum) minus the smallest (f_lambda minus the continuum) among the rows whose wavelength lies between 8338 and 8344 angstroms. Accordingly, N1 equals 0.23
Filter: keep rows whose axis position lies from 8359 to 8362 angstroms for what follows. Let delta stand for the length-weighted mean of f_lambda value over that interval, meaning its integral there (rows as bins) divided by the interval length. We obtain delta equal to 2.38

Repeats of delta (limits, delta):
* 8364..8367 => 2.50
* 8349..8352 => 2.24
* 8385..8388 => 2.49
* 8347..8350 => 2.21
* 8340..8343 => 2.40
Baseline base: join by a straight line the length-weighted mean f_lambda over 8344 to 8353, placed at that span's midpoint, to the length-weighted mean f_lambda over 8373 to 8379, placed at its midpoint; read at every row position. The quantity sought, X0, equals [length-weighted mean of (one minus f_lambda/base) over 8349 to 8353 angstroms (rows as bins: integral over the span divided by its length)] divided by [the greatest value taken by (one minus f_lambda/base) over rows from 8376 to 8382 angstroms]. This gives 0.1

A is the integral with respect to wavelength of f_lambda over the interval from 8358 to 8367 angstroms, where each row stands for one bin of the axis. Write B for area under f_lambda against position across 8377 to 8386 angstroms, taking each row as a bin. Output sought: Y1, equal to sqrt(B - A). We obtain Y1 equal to 0.6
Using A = 21.9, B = 22.3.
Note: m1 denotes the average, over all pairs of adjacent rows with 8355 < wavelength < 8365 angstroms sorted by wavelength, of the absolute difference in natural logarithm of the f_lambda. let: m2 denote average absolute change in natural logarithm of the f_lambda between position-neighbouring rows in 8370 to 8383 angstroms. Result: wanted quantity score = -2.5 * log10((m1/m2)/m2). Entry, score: -7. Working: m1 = 0.011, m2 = 0.005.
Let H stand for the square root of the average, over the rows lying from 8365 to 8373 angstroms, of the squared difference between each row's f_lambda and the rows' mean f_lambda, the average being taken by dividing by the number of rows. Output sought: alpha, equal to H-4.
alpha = -3.99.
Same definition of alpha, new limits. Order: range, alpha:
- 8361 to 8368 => -3.95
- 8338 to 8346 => -3.90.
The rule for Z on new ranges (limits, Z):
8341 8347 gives 2.28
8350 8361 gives 2.32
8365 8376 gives 2.54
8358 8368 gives 2.44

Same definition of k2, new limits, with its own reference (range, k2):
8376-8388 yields 8381.0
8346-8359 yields 8348.0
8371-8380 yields 8379.5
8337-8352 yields 8348.0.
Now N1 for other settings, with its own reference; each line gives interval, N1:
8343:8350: 0.09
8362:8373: 0.11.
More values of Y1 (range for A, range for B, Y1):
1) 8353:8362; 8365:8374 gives 1.3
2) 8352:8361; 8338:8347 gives 0.5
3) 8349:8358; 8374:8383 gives 1.3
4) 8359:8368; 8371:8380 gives 0.7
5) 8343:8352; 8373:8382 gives 1.5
